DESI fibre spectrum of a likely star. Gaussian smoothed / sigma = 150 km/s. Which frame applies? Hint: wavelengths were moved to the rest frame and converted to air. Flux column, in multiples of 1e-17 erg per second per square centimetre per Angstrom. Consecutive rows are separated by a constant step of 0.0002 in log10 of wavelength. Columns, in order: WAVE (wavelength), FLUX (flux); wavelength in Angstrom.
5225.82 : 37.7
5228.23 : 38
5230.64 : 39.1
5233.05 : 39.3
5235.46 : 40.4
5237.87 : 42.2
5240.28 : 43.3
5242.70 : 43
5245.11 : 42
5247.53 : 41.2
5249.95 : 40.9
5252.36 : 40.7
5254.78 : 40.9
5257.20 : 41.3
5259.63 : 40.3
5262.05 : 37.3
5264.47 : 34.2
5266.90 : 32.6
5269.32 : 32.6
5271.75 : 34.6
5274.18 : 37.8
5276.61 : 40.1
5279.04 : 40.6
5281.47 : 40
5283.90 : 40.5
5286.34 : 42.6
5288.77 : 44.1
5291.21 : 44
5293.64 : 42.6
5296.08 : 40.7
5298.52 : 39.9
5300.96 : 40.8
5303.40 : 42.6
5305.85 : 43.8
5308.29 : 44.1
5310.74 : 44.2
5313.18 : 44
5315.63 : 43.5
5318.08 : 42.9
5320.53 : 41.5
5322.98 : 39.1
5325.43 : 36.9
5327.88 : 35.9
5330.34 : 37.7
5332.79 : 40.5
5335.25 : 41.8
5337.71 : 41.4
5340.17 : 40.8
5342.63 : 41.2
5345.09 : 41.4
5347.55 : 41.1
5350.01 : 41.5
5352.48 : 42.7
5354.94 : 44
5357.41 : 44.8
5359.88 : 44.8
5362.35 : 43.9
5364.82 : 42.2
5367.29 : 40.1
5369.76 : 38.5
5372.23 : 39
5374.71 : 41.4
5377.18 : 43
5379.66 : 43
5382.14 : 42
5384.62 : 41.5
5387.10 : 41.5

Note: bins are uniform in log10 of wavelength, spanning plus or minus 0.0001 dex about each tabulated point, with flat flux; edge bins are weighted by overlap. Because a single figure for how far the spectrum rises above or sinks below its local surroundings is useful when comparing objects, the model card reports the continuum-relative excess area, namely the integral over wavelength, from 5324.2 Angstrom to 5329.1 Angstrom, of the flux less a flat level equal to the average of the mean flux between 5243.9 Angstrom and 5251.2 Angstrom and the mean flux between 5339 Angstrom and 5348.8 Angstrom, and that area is -24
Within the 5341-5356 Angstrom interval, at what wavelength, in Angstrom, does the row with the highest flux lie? 5354.94 Angstrom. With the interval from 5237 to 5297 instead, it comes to 5288.77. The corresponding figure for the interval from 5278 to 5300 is 5288.77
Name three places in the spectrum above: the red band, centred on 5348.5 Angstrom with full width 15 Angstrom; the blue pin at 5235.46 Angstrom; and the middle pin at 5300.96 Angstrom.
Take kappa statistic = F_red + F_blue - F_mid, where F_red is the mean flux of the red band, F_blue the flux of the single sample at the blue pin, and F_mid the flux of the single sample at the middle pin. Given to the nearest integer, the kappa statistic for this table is 42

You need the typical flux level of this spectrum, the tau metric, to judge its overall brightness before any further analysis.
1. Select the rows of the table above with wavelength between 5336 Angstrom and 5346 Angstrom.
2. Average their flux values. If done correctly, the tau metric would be 41.2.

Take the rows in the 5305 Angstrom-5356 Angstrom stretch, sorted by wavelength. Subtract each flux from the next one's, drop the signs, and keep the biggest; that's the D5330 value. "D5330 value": 2.8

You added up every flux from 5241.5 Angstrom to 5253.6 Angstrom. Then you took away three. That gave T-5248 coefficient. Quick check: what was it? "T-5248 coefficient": 205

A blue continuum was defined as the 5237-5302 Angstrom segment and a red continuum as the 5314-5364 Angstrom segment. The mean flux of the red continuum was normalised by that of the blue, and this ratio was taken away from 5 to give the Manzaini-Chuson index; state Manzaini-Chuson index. 3.97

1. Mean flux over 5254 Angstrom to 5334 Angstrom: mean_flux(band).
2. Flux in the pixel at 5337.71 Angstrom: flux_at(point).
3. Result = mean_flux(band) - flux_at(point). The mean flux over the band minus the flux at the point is -1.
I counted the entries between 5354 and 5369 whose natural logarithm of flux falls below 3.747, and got 2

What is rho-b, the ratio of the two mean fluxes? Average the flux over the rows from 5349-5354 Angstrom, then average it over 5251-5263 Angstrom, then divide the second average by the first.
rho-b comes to 0.95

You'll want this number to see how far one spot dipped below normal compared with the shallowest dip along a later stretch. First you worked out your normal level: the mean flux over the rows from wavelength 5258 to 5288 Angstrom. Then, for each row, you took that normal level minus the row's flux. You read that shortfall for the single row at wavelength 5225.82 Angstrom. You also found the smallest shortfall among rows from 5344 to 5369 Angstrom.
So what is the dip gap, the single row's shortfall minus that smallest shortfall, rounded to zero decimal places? 7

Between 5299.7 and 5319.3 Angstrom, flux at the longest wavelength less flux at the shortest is 2.1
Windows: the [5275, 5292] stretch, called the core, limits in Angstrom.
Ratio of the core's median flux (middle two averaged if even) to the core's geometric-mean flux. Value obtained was 0.97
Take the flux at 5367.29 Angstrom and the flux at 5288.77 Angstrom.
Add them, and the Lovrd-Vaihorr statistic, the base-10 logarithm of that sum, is 1.93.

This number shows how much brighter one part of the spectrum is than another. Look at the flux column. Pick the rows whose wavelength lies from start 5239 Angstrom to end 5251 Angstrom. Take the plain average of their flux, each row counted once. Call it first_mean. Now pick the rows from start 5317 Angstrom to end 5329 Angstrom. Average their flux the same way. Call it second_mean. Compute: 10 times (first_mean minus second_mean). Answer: 28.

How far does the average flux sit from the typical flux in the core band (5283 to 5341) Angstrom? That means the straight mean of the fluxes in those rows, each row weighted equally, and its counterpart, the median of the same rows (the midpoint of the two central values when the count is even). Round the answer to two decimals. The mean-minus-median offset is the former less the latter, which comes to -0.15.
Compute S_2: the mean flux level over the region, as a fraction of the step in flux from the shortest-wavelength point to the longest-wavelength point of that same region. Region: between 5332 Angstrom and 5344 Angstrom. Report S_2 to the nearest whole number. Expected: 59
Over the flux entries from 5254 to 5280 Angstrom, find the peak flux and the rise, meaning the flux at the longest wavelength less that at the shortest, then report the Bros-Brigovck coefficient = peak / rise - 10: -148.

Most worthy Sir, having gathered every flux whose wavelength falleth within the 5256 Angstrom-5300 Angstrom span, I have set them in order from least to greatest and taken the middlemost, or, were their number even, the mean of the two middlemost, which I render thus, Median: 40.2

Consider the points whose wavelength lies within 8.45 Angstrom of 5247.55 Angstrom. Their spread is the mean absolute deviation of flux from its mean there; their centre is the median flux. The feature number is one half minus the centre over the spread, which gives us -45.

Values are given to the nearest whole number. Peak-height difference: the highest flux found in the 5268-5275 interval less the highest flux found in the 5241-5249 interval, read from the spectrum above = -5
